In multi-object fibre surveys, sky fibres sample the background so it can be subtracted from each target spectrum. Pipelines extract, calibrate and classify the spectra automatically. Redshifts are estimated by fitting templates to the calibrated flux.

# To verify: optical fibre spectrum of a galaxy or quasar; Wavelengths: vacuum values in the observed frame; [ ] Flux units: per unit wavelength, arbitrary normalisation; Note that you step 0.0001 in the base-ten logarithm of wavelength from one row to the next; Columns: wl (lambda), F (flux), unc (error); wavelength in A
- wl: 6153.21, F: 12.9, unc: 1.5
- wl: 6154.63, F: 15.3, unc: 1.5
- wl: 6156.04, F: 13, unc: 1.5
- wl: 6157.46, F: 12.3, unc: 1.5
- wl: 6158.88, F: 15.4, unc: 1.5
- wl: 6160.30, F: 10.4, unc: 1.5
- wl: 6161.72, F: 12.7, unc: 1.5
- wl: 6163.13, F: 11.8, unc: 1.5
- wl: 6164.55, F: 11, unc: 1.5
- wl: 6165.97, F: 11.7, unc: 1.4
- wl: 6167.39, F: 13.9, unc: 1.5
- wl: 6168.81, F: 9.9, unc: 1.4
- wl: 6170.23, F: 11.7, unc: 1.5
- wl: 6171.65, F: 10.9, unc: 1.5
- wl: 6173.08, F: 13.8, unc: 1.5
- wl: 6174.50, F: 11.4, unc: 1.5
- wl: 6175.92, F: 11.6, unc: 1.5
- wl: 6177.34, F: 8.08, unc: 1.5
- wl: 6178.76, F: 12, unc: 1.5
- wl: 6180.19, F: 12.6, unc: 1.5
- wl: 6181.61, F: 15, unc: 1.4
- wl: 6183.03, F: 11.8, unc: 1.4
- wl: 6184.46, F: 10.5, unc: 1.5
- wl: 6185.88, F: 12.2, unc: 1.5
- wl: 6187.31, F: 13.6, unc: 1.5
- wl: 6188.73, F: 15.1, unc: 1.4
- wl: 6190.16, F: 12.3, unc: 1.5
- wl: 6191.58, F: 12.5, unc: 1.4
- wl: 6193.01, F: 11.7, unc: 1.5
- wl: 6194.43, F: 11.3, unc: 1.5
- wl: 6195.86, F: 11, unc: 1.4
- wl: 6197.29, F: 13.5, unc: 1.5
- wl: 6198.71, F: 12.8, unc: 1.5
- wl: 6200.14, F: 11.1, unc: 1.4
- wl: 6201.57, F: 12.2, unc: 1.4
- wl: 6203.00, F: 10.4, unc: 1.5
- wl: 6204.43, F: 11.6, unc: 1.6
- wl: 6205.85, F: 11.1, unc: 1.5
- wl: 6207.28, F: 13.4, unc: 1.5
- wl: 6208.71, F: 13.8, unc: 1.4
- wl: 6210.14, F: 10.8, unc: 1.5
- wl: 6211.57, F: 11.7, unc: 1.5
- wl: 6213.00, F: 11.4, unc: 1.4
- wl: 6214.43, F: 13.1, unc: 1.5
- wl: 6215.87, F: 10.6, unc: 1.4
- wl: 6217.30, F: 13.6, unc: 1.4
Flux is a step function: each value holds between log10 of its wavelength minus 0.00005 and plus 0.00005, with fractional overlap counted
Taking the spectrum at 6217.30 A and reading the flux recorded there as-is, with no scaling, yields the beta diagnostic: 13.6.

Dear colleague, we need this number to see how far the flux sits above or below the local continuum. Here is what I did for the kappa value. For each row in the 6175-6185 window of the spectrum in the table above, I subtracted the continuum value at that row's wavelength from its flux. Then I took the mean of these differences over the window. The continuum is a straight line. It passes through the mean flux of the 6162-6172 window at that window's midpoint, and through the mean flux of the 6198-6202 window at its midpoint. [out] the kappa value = -0.1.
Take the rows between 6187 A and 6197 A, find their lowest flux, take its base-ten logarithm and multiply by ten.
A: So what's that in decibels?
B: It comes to 10.4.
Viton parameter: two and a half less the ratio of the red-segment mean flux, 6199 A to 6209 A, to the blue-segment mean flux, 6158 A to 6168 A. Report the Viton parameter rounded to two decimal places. 1.54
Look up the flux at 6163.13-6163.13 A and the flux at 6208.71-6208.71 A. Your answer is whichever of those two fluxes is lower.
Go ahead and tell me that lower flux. 11.8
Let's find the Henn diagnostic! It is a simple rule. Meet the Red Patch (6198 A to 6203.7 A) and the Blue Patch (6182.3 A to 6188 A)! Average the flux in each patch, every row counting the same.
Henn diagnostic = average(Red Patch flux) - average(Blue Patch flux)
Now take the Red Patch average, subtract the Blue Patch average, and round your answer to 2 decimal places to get -0.40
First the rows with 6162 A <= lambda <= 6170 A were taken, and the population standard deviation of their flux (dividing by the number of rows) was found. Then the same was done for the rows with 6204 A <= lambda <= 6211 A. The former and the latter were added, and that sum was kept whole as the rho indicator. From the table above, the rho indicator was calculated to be 2.54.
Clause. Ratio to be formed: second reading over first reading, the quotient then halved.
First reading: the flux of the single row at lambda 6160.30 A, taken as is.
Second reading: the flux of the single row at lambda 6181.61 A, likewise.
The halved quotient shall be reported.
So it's 0.72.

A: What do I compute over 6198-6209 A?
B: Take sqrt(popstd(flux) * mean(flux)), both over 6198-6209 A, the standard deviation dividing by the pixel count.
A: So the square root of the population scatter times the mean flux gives 3.7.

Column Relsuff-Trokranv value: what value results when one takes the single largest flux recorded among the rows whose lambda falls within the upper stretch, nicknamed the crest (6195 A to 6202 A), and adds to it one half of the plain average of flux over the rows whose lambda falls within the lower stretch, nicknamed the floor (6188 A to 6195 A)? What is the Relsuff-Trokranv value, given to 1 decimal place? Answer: 19.8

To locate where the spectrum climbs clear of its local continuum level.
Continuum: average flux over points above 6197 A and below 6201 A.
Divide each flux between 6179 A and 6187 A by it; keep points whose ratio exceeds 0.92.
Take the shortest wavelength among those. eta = 6180.19 A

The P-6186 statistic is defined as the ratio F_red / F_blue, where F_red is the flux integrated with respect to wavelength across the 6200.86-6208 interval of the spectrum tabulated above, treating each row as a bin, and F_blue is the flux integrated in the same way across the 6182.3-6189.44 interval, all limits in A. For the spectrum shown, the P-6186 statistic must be 0.93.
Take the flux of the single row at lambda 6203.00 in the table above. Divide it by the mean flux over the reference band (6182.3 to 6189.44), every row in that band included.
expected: 0.82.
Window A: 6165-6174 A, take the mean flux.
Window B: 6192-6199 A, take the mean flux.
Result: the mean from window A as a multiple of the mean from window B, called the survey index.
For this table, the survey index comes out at 0.99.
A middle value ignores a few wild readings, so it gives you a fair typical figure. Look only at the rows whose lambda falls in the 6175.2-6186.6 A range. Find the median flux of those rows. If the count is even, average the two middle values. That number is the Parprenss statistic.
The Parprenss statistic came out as 11.9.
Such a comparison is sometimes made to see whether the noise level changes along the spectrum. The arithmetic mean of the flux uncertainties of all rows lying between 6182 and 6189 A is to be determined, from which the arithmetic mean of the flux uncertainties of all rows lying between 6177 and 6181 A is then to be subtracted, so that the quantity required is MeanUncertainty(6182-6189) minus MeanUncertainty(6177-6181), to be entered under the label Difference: -0.04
